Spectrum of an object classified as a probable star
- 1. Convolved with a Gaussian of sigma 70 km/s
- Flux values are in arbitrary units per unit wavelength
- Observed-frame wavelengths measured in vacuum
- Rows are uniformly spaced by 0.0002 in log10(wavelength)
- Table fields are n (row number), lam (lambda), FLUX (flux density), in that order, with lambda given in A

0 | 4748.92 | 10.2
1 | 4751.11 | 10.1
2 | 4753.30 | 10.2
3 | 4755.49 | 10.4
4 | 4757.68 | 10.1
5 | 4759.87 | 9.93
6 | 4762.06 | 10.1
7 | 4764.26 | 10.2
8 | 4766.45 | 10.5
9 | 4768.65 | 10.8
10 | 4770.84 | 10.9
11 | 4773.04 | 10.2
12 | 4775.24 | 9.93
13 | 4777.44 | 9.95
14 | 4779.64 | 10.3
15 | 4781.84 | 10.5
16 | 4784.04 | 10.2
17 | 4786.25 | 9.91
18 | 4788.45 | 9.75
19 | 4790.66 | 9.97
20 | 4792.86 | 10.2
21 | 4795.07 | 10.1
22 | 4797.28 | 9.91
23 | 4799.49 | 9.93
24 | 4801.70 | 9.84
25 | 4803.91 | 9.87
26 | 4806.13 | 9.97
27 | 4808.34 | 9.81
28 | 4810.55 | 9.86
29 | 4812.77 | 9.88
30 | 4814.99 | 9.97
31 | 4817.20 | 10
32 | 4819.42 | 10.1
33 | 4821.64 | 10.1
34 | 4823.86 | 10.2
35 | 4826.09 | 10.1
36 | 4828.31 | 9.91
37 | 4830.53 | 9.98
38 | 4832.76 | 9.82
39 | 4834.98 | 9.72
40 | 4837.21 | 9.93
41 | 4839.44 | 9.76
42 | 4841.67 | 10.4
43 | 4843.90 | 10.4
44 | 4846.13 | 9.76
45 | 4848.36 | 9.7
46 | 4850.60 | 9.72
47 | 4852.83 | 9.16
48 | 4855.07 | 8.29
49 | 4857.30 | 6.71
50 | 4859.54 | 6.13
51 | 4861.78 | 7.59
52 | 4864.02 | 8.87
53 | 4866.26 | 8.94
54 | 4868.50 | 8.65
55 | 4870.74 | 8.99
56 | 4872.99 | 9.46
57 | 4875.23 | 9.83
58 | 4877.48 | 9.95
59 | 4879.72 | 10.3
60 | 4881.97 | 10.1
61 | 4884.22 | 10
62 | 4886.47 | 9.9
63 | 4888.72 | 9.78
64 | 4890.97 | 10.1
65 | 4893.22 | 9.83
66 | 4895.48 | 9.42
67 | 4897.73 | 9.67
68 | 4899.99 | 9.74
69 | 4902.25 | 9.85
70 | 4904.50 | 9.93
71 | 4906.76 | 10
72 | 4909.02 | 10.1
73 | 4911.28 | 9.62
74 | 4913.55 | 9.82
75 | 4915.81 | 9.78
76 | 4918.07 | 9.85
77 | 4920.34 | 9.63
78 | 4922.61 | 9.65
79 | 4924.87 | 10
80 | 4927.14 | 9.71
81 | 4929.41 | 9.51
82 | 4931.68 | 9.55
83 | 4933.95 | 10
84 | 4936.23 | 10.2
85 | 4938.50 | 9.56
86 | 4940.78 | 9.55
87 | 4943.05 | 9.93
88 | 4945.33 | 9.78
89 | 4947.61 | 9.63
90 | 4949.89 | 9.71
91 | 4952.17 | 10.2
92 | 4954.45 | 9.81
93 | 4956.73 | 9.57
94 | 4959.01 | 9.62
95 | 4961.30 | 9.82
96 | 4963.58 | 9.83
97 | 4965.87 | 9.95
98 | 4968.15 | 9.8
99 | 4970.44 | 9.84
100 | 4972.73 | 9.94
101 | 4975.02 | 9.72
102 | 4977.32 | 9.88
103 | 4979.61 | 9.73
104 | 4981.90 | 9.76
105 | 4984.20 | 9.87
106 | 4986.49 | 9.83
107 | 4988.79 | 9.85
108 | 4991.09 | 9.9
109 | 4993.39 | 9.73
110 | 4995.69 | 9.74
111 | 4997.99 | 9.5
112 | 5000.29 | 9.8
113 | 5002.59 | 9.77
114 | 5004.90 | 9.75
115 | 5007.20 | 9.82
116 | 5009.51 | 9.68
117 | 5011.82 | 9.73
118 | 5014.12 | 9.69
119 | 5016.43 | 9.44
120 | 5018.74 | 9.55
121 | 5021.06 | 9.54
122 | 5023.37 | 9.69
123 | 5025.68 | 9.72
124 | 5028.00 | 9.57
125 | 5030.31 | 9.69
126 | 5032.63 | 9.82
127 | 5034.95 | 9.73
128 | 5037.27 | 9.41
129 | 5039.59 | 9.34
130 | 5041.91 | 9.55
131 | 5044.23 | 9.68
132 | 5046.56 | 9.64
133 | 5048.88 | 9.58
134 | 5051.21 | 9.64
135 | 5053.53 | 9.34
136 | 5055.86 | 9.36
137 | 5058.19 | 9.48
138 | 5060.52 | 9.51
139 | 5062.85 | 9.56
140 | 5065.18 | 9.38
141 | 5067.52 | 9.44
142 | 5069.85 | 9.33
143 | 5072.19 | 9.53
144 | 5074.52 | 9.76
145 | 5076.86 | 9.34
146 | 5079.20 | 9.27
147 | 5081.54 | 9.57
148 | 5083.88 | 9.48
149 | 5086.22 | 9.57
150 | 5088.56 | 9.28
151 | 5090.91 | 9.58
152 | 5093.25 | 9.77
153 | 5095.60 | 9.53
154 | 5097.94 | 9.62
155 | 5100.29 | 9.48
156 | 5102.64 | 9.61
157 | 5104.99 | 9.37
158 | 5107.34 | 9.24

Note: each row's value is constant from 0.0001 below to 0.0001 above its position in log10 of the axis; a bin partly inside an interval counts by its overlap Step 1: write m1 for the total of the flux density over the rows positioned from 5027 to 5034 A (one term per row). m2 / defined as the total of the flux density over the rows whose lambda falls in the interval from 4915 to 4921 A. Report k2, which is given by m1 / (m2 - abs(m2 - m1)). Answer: 1.00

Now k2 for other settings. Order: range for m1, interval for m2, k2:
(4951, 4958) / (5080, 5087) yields 1.07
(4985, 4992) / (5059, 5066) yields 1.08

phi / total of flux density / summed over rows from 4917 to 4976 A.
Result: 254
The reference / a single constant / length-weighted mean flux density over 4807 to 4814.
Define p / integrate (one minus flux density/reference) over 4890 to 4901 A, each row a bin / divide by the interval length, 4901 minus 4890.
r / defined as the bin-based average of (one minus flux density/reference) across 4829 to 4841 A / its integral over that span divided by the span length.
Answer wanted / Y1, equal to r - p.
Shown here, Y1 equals -0.01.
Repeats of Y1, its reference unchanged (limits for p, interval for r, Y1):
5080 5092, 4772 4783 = -0.07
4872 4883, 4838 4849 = -0.01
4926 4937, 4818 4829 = -0.03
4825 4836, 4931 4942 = 0.01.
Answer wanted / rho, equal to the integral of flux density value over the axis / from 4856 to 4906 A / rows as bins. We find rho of 463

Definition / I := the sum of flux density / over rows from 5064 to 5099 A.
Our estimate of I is 142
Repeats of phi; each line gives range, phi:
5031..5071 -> 162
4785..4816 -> 139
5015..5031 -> 67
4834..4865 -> 126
